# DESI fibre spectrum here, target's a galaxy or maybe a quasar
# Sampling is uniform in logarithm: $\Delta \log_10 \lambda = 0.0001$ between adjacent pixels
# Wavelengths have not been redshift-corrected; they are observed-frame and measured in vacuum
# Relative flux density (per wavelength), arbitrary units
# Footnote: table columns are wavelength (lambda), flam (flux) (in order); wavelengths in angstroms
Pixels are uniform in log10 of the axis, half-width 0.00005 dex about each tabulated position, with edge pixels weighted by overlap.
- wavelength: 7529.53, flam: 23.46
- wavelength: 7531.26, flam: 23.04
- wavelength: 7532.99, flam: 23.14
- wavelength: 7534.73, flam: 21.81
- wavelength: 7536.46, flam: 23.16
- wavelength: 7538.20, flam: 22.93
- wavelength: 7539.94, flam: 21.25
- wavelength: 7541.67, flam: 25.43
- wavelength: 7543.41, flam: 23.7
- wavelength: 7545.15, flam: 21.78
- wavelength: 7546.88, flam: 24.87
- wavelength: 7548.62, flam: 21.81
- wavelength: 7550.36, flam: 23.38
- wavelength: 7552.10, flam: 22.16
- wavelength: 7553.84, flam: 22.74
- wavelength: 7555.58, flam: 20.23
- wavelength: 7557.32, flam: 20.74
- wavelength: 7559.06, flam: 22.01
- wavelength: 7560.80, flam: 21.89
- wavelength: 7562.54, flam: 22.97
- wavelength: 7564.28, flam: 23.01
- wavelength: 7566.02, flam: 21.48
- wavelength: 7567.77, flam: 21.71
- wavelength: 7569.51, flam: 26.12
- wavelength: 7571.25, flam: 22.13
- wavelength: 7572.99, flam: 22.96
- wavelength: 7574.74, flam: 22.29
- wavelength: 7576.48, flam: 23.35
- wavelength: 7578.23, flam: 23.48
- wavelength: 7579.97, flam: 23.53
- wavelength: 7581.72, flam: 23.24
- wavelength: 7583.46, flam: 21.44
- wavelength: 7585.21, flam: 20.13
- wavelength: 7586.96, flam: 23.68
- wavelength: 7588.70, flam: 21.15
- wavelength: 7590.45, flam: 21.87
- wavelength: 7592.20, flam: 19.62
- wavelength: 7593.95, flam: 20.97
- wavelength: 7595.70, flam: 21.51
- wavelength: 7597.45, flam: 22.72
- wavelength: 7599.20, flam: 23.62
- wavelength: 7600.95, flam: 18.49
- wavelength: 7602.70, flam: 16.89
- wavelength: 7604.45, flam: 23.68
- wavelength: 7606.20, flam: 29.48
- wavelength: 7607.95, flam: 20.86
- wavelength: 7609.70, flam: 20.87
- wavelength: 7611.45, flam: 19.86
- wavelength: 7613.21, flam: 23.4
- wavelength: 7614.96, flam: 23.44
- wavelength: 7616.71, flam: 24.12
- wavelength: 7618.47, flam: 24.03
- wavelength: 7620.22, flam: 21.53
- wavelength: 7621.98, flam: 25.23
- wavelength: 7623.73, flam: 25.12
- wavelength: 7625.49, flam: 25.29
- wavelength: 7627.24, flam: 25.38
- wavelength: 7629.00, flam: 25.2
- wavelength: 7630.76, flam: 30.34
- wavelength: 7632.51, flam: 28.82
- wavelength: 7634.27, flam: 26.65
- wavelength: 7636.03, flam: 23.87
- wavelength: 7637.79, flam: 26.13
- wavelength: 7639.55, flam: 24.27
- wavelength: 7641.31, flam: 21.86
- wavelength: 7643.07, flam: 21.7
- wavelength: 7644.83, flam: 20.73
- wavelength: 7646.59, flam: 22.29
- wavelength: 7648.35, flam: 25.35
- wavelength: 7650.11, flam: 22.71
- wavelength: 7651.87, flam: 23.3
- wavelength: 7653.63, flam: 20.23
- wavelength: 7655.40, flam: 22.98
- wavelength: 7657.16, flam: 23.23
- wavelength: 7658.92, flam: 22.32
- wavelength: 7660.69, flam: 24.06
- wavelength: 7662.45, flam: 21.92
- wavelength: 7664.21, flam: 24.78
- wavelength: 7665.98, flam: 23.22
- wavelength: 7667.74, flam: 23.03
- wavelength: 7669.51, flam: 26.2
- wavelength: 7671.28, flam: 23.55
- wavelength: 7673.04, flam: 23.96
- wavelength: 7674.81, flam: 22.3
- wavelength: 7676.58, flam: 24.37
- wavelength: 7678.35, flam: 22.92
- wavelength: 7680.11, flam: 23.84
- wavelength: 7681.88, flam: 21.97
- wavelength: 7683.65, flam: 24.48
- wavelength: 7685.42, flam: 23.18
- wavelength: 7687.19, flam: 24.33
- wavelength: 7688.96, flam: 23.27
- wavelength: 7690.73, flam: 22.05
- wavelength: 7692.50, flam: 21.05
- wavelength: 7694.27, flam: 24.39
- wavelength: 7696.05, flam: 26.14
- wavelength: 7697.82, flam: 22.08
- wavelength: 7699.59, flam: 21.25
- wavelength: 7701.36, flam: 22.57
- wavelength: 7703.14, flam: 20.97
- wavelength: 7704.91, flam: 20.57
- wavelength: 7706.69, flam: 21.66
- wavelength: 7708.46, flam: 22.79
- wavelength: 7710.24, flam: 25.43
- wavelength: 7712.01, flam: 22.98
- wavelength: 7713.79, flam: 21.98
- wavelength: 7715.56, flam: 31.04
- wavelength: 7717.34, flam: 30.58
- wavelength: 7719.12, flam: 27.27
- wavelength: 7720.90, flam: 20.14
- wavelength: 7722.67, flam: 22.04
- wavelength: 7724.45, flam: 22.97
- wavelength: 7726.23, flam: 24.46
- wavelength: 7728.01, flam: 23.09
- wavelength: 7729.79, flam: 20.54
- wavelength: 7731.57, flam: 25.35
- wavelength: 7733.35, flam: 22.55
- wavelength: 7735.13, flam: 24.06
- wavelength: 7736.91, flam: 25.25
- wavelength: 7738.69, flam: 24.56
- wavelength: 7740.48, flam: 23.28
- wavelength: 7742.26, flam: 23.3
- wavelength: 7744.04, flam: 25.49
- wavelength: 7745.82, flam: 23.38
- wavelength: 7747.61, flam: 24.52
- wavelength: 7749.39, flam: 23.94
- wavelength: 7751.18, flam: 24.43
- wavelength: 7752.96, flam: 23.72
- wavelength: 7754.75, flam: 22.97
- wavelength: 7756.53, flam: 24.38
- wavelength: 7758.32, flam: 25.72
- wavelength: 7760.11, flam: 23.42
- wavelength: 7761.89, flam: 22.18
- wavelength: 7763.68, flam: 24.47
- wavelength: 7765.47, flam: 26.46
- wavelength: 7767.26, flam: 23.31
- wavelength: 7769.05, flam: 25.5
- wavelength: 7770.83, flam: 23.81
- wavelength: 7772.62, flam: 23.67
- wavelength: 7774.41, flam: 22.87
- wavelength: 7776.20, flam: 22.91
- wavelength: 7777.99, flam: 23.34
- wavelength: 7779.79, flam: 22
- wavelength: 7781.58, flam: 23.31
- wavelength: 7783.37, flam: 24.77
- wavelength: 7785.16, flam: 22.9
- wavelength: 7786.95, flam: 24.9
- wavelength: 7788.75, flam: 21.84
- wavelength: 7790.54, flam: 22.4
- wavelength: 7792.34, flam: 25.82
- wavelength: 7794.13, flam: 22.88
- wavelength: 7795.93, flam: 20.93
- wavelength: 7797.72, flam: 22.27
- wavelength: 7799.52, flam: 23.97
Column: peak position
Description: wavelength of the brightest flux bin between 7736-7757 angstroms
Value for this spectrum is 7744.04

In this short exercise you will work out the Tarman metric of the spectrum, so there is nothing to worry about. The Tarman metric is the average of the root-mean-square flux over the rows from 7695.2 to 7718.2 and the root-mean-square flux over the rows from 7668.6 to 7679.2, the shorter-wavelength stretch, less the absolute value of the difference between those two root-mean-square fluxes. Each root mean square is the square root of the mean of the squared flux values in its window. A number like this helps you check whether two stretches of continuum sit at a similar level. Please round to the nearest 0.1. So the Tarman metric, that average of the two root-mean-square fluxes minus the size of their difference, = 23.8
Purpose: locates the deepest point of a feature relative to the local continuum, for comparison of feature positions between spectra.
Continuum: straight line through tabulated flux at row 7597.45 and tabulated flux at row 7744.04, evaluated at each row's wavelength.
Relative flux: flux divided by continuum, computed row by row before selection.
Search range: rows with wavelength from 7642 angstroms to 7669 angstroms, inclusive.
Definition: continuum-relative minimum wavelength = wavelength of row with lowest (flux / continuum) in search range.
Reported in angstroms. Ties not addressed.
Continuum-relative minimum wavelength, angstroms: 7653.63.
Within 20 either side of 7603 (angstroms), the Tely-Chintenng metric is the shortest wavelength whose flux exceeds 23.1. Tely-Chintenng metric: 7586.96 angstroms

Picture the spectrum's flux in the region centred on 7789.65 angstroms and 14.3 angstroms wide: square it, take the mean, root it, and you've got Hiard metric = 23.4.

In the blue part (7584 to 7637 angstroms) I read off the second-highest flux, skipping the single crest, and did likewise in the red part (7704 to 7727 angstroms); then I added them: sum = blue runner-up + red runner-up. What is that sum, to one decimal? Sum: 60.1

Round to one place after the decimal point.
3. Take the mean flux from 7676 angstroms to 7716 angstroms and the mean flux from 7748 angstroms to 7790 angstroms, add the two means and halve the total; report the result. 23.5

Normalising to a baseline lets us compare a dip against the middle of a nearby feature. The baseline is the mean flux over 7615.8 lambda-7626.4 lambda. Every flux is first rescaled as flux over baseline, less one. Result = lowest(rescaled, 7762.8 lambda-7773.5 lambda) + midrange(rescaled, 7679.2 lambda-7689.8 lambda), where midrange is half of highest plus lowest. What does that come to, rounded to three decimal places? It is -0.079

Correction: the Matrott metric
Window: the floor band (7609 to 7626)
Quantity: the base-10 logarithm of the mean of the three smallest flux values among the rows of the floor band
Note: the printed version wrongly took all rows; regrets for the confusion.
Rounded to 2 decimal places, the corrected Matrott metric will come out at 1.32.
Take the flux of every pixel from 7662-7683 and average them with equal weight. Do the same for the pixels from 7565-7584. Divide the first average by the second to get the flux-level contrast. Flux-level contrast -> 1.03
